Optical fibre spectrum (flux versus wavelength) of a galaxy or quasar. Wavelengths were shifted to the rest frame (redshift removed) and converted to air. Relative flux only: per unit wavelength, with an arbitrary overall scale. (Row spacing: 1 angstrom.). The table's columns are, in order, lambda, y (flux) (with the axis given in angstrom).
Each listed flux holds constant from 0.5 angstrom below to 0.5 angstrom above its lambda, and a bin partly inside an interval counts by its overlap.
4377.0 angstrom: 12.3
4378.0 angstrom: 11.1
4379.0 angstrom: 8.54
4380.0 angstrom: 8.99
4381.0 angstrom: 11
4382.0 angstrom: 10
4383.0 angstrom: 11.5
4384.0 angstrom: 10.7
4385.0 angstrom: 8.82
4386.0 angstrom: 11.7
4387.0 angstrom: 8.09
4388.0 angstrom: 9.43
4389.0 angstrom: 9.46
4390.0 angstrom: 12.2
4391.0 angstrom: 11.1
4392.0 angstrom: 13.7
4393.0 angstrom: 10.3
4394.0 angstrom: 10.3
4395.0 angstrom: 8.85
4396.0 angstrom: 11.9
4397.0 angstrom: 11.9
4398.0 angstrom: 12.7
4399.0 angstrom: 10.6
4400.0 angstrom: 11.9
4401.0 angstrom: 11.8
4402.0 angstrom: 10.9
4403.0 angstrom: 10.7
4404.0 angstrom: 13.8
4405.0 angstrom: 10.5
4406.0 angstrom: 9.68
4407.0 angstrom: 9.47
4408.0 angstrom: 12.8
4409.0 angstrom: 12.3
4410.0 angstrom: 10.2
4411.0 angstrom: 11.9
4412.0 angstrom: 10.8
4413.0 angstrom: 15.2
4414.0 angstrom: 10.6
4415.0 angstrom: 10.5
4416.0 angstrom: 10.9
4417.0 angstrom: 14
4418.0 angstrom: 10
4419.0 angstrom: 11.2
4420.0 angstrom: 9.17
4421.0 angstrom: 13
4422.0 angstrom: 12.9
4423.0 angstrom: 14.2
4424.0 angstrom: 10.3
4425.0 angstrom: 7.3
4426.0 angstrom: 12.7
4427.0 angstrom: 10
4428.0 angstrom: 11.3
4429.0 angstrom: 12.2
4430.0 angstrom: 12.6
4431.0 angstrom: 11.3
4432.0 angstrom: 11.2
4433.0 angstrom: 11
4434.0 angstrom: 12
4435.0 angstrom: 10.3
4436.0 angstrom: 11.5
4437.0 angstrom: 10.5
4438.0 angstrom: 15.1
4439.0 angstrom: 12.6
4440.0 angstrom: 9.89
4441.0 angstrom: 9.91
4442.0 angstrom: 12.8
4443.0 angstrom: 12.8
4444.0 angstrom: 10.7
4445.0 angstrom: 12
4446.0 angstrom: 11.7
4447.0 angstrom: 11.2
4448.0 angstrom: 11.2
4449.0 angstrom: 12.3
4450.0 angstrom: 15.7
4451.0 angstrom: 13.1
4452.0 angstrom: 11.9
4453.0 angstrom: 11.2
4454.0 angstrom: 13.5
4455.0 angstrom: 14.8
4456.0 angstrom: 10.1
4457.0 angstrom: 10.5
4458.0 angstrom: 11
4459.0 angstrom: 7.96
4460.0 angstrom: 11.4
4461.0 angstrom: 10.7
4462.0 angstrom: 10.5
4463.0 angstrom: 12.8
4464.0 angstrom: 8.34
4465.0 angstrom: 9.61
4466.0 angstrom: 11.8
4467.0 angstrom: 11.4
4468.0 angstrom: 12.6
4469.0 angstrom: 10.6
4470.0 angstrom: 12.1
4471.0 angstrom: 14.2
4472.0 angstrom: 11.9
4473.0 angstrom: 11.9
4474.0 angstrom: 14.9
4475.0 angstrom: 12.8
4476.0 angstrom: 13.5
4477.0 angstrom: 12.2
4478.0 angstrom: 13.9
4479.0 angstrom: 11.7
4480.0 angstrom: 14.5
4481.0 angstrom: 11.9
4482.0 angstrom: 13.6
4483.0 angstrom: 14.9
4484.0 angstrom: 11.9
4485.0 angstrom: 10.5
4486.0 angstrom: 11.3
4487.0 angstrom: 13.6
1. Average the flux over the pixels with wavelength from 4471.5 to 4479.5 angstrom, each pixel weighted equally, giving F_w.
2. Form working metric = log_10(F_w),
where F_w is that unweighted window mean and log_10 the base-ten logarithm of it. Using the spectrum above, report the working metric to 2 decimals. 1.11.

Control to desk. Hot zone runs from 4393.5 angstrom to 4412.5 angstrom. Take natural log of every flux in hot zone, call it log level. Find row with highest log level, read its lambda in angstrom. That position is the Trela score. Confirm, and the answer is 4404.0 angstrom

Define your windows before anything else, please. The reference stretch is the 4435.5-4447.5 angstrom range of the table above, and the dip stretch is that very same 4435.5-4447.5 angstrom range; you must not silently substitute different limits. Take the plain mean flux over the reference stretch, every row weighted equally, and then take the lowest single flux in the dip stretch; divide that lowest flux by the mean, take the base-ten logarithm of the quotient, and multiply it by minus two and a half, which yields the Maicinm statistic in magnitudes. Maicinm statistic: 0.18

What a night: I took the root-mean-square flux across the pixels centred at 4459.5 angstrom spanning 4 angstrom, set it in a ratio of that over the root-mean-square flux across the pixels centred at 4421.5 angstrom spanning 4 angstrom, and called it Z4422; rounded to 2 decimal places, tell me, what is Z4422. 0.83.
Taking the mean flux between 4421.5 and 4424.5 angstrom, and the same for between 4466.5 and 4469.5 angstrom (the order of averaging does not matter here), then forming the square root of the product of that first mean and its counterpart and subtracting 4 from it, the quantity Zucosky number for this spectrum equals 8.0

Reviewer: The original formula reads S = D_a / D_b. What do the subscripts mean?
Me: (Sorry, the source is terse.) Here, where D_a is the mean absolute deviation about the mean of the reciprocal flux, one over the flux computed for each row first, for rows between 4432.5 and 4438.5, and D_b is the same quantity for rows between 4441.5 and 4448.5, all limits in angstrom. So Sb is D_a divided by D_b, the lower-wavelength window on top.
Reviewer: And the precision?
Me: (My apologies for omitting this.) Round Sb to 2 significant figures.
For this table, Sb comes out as 1.7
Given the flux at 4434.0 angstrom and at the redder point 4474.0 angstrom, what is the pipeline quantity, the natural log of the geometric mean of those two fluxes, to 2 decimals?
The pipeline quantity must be 2.59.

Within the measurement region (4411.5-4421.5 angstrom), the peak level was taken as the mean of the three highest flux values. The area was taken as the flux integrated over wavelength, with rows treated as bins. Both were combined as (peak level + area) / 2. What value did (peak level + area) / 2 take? 65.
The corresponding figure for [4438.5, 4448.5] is 64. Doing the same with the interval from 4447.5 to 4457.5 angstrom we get 69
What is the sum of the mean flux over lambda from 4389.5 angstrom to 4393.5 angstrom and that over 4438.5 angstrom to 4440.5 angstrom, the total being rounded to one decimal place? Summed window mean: 23.1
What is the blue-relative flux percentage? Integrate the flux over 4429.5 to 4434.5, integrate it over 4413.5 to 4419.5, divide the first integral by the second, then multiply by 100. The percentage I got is 86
